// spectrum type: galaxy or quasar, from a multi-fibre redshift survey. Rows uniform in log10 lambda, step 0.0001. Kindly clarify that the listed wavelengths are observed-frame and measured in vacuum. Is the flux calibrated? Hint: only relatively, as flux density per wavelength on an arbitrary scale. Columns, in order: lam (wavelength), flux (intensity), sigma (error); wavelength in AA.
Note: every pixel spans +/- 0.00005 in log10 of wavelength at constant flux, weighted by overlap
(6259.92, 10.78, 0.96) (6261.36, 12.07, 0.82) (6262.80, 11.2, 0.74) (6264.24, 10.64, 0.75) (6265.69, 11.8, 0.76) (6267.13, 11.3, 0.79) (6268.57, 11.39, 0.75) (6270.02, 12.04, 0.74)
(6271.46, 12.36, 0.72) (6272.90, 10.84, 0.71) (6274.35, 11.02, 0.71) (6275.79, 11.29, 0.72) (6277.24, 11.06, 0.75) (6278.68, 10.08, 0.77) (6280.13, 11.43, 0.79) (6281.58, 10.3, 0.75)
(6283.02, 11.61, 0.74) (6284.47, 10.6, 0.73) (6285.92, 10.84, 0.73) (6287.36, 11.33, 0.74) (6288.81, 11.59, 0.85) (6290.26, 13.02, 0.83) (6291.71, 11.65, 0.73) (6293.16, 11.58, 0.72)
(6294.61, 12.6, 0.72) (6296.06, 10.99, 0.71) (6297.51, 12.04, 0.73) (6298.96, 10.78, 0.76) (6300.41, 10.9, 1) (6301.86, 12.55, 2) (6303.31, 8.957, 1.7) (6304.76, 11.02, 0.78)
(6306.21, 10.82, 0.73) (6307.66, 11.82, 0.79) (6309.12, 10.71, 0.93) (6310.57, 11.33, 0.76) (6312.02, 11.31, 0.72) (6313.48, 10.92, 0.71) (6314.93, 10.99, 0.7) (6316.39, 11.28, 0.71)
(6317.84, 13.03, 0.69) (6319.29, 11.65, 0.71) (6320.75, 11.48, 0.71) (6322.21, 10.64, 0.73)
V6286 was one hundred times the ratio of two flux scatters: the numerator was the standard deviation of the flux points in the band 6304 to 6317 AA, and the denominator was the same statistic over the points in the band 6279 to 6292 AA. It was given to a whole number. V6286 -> 43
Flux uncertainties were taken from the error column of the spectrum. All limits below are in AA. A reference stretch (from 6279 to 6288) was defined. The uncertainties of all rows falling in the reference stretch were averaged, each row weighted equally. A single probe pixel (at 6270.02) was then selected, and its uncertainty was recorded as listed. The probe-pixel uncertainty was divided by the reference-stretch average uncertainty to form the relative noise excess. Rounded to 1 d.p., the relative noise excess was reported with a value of 1.0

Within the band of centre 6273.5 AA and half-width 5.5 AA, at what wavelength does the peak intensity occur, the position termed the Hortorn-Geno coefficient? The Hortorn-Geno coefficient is 6271.46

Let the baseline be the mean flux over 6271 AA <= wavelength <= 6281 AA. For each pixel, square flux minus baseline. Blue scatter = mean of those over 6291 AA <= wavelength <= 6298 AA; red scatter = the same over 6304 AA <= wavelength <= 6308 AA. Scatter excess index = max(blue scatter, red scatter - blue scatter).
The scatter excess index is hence 0.7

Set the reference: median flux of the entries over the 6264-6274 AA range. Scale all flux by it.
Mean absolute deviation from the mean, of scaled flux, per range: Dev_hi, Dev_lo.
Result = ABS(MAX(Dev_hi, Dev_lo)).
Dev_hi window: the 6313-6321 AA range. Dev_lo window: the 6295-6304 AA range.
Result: 0.074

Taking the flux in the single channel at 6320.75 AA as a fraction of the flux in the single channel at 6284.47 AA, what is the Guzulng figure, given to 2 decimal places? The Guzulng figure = 1.08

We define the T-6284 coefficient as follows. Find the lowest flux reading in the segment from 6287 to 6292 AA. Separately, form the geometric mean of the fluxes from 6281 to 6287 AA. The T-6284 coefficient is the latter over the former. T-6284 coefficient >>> 0.96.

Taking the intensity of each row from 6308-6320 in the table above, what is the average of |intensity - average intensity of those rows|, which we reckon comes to 0.47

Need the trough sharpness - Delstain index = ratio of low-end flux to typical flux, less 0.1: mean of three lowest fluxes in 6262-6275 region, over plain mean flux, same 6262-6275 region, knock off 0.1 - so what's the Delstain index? 0.850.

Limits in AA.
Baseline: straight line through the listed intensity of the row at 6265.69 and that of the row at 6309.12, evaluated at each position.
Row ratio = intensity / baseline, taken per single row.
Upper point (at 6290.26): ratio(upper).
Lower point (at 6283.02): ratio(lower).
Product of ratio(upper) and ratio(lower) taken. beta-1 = 1.19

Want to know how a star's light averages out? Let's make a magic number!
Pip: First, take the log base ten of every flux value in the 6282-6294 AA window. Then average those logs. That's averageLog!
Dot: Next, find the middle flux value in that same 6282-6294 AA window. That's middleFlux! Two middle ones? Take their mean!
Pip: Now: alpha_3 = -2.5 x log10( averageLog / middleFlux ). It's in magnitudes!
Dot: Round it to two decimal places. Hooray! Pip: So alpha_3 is 2.60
